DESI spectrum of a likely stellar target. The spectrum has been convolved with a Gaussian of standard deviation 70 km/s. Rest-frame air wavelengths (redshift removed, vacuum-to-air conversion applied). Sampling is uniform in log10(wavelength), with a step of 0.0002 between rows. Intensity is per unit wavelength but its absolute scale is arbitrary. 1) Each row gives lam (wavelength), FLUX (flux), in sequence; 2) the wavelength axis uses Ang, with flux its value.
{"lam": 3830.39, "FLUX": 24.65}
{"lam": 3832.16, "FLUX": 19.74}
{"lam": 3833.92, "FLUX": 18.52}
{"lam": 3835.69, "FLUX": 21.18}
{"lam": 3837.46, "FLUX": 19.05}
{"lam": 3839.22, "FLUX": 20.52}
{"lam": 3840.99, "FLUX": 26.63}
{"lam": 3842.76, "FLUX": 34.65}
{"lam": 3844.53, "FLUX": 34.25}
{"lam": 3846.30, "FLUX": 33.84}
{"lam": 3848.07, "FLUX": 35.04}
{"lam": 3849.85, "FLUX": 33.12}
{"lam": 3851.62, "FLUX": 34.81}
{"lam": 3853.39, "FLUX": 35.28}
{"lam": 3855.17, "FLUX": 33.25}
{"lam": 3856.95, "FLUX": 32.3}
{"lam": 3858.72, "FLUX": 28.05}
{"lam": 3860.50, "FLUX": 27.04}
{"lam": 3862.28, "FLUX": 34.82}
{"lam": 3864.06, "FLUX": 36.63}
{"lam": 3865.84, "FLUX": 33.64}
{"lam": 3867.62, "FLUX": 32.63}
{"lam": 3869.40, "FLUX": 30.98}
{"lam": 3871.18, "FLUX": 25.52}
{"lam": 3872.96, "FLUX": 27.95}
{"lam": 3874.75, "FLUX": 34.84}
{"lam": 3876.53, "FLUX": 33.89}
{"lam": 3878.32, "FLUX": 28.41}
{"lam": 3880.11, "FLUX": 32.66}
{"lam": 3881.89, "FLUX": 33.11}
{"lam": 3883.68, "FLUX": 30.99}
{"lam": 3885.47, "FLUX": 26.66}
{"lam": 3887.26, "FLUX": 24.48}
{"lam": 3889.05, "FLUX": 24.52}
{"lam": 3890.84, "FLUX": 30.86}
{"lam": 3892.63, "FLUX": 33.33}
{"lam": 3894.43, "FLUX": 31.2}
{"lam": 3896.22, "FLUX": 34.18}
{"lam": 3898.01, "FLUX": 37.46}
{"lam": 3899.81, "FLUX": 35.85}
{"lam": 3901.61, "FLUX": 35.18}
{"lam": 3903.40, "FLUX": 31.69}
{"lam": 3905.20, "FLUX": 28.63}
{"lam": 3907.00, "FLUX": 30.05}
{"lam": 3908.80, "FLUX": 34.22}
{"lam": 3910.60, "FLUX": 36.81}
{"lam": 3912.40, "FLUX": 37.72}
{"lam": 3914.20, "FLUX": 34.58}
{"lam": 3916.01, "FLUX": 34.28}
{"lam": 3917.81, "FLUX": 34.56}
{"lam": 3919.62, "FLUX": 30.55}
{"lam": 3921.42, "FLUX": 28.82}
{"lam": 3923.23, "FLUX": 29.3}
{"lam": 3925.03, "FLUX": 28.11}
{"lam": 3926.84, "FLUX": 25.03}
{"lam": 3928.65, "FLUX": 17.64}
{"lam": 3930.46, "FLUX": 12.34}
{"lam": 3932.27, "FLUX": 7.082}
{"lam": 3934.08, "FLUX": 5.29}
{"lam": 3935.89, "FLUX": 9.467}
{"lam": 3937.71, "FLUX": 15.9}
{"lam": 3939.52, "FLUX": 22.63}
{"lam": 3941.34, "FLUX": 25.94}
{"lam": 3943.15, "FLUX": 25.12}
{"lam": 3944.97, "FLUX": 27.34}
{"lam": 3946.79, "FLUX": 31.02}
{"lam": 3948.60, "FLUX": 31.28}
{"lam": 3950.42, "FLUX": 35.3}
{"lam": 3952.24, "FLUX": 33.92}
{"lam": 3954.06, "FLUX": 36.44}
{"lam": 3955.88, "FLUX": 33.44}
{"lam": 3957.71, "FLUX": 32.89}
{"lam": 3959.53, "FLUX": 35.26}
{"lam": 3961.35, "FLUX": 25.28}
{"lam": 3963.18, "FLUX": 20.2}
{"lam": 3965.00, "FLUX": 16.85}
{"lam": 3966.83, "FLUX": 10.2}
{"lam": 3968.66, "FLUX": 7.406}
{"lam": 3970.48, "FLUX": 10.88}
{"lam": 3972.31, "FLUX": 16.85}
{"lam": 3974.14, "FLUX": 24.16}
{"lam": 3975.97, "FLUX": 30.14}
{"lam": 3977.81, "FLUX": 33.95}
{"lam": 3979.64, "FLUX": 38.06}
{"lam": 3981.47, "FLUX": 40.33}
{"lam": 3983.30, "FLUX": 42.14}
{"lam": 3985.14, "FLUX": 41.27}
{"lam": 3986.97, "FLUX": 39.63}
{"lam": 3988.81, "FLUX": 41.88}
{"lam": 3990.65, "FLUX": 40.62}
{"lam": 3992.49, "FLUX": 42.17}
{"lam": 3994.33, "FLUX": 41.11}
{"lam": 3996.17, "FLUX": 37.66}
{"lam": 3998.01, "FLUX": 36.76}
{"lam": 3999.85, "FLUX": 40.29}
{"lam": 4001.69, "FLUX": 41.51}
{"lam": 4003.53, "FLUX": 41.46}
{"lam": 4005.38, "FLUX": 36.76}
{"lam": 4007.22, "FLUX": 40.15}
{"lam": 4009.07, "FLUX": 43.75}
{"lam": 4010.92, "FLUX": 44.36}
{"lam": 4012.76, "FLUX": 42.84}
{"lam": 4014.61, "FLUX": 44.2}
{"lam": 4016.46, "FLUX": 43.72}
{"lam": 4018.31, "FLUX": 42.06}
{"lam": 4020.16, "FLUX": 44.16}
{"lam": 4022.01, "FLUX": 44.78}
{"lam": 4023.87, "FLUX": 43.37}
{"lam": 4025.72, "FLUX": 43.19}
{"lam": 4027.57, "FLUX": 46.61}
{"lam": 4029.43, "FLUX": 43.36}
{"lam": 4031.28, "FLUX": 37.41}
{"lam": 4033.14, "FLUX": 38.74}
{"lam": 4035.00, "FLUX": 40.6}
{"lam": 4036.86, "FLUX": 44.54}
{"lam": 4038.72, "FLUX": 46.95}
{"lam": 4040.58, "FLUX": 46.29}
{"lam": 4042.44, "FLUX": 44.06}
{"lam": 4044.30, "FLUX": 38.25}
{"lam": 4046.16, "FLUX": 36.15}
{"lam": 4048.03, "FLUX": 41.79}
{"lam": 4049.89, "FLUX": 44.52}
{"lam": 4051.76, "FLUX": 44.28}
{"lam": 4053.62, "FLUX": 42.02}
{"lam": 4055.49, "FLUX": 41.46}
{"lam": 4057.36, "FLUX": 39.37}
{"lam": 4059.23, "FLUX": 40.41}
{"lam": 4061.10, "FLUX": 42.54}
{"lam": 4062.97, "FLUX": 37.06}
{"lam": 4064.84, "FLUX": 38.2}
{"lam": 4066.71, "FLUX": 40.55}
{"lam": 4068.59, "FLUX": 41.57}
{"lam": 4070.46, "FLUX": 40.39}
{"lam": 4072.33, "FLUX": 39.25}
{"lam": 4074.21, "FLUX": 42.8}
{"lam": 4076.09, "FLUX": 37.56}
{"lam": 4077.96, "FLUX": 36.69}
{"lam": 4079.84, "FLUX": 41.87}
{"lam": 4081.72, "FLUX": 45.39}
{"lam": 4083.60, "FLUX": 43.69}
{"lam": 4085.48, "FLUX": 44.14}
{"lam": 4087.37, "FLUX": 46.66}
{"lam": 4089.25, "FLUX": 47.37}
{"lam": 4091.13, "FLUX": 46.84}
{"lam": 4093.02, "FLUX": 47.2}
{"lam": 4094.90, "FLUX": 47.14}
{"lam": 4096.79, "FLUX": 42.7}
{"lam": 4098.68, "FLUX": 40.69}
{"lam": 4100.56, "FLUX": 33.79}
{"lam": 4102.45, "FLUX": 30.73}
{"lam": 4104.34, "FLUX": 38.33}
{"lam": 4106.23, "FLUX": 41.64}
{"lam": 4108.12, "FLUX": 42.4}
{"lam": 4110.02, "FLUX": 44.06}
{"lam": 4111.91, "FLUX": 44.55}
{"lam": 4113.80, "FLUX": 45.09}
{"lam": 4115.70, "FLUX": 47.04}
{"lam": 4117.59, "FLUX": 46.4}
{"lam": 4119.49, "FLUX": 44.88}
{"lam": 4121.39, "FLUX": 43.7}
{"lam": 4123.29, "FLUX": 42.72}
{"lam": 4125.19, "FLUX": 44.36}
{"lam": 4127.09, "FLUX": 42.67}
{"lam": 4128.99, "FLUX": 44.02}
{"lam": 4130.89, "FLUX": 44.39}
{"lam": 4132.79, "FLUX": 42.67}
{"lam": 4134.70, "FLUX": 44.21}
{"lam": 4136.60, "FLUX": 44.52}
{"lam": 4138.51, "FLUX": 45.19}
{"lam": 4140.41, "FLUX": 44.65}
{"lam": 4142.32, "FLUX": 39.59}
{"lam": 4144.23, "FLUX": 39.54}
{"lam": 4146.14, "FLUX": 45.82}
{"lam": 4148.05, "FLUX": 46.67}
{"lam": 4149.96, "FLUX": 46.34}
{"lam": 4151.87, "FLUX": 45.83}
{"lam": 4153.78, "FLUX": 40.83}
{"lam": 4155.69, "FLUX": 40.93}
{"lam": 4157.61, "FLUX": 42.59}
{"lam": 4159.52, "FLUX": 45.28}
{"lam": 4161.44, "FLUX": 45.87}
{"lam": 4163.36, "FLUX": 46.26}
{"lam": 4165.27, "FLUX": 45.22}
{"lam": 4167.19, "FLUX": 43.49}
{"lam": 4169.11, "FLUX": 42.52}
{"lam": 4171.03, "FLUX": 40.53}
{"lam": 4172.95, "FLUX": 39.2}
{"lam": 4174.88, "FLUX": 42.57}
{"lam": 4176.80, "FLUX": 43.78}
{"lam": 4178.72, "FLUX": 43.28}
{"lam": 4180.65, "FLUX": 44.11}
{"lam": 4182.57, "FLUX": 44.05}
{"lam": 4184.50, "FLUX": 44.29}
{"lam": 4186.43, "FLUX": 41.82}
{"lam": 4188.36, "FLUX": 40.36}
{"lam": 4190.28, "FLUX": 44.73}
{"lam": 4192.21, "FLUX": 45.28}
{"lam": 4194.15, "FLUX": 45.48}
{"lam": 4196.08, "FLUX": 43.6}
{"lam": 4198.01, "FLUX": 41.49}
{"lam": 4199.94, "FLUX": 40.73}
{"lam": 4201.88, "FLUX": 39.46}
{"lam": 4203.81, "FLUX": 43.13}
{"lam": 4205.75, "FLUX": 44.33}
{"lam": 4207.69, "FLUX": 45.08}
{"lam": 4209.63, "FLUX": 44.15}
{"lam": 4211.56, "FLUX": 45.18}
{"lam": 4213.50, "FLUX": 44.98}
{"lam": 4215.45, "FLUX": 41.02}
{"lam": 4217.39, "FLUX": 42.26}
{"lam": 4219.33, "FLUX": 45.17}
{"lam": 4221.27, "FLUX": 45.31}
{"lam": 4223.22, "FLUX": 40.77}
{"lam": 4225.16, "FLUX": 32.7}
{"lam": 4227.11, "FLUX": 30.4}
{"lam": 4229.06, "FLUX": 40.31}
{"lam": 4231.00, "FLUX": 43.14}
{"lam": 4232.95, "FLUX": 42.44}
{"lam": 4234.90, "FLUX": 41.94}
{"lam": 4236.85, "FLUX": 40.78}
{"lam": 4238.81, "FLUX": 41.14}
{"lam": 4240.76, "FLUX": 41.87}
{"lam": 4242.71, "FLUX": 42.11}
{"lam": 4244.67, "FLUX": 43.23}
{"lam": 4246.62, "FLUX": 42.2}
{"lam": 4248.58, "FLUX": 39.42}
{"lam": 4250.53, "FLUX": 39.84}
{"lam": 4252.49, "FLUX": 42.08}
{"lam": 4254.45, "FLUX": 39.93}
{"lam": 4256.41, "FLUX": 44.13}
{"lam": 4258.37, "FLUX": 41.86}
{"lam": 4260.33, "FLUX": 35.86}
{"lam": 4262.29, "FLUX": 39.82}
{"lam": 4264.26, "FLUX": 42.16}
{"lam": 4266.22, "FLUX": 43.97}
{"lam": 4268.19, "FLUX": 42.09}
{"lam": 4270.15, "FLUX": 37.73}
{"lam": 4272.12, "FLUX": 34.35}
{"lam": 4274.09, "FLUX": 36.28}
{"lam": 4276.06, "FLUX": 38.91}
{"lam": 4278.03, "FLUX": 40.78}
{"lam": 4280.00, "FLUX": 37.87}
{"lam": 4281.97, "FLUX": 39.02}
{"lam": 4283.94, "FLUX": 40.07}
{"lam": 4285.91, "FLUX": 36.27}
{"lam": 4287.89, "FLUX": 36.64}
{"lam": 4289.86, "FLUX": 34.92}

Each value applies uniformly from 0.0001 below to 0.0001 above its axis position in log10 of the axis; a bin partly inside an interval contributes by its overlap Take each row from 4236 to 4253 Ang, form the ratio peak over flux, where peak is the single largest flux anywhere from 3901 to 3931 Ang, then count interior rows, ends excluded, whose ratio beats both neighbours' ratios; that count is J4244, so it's 1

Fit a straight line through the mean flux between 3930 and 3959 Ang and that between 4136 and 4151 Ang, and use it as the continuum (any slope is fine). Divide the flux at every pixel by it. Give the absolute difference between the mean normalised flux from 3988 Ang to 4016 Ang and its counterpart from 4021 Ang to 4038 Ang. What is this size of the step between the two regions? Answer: 0.07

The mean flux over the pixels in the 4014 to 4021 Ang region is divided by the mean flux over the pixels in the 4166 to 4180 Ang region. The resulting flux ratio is 1.03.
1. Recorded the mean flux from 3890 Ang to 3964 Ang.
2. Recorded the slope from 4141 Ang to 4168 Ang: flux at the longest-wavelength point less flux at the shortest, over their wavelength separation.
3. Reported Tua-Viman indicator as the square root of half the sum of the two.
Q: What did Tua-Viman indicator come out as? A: 3.78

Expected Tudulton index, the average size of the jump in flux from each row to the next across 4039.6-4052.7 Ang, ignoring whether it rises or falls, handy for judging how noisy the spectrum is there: 3.1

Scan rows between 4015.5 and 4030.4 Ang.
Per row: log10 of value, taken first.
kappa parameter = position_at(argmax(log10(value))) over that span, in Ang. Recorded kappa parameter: 4027.57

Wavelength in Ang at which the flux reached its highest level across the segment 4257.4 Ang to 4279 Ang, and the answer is 4266.22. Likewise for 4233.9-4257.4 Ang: 4256.41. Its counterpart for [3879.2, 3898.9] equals 3898.01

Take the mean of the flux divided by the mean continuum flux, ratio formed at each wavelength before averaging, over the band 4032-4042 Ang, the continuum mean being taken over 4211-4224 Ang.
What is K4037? 1.00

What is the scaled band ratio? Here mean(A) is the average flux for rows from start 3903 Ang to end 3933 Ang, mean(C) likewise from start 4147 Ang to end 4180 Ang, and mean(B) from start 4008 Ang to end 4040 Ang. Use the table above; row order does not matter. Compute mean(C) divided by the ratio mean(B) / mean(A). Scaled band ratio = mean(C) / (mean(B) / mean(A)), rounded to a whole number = 29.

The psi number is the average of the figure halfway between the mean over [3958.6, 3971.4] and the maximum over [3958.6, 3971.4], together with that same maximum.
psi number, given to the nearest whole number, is 31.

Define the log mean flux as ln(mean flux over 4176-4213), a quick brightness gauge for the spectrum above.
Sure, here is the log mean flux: 3.77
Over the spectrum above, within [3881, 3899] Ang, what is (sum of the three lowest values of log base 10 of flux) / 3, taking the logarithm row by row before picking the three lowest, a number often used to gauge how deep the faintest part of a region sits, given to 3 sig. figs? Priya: 1.40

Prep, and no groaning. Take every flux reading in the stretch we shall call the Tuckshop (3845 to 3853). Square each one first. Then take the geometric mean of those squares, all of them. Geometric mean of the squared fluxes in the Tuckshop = 1169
